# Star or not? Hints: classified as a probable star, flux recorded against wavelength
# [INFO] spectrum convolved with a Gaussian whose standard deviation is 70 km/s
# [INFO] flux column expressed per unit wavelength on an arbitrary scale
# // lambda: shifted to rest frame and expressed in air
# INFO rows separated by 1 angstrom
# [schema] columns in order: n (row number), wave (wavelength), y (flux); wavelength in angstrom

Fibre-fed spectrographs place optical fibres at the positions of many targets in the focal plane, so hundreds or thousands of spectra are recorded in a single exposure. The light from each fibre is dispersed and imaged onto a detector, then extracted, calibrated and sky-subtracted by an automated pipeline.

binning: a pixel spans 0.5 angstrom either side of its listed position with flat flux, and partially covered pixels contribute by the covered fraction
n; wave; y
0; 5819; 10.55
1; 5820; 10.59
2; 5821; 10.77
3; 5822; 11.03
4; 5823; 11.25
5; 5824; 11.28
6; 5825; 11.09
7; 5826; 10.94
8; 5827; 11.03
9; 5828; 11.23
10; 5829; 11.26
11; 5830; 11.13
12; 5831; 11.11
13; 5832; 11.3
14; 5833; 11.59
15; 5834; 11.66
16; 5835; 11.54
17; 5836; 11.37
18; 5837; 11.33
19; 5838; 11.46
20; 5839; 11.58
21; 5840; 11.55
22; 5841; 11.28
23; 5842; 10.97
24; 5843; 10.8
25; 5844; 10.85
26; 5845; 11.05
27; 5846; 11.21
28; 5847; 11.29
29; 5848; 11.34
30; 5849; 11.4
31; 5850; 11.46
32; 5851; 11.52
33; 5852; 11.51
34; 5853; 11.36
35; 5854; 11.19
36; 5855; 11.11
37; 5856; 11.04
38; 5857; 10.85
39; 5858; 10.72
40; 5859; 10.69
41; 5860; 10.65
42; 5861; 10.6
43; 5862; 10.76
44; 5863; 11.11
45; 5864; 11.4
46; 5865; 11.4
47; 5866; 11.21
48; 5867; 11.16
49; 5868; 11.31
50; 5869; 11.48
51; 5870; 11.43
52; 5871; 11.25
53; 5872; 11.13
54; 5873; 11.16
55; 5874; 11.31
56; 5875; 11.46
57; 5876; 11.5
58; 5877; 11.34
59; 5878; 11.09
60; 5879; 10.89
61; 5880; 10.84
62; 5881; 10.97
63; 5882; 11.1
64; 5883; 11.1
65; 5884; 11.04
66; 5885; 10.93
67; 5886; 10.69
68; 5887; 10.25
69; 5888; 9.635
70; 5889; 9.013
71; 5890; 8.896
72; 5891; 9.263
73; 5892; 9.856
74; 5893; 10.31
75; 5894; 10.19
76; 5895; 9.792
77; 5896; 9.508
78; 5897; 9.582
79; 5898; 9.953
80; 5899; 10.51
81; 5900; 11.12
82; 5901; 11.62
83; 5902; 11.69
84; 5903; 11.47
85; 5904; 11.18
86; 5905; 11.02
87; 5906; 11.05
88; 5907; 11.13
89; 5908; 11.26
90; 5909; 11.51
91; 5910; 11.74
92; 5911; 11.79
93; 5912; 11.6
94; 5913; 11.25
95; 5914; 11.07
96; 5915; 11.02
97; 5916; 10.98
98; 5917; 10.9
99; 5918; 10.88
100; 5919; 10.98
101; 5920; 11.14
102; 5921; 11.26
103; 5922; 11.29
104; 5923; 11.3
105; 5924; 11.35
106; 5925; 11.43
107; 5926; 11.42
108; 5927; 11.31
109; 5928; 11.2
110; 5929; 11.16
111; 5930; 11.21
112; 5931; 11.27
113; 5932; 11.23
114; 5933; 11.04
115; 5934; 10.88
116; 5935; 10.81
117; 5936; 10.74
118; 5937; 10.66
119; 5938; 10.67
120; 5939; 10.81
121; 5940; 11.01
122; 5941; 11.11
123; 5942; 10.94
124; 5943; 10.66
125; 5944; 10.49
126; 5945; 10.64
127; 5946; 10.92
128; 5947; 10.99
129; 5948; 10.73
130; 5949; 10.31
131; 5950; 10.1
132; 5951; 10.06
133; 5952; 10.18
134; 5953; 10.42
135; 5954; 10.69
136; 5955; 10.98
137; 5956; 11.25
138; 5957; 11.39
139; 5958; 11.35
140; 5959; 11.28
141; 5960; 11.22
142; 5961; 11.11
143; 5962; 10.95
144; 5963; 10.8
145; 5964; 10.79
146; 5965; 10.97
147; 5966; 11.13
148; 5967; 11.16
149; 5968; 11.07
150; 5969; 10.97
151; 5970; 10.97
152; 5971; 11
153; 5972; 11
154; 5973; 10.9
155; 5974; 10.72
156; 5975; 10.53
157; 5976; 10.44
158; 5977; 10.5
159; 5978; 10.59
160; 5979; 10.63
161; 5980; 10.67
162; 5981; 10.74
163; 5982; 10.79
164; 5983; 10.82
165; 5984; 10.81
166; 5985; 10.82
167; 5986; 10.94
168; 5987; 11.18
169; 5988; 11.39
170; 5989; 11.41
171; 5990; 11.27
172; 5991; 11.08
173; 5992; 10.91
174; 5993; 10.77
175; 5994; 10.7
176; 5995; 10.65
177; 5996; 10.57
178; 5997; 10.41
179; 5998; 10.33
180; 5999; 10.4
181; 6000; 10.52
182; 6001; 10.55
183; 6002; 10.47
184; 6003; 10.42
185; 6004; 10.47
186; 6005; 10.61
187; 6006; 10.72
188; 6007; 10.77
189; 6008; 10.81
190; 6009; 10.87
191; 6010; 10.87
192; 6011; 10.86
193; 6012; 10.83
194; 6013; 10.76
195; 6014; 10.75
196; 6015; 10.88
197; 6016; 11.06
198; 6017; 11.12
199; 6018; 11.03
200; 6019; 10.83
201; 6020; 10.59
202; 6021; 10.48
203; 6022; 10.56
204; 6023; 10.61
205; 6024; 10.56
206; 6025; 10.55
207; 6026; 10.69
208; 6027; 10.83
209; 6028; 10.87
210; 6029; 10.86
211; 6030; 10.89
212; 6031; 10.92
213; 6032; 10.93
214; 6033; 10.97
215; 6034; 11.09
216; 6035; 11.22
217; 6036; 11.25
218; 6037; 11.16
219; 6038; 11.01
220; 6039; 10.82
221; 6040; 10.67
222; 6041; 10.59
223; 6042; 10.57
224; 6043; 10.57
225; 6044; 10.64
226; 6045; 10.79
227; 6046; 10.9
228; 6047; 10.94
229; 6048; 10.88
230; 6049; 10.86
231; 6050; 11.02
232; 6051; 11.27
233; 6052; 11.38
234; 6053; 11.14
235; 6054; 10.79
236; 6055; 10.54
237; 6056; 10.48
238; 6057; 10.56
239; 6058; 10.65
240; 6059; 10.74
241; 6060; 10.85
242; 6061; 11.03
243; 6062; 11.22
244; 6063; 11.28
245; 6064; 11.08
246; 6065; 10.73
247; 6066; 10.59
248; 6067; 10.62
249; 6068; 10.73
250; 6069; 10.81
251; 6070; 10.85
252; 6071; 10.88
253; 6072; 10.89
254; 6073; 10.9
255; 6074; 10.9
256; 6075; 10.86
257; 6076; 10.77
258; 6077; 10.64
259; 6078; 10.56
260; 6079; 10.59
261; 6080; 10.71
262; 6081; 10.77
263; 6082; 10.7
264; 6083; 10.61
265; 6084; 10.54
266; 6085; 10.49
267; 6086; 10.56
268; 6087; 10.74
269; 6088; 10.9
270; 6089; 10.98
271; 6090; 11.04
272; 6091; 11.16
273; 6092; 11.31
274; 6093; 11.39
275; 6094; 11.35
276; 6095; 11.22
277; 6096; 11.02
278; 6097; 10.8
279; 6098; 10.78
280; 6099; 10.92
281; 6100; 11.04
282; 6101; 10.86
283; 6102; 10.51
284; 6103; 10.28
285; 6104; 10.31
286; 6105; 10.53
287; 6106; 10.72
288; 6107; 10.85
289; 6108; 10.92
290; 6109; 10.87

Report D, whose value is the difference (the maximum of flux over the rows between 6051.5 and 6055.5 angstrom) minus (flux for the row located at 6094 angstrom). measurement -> 0.0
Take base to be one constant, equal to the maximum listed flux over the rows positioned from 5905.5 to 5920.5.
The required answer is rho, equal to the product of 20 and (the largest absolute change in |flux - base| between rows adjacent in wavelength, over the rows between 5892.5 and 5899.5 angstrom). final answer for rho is 11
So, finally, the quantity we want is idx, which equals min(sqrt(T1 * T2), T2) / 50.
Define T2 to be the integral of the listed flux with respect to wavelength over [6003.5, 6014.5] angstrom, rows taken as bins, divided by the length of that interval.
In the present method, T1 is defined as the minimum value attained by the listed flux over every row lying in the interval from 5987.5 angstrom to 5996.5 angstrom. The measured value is 0.213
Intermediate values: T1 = 10.57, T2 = 10.8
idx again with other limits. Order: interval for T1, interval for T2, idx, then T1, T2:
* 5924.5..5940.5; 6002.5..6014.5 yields 0.214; 10.66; 10.7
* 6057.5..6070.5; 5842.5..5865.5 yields 0.217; 10.59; 11.1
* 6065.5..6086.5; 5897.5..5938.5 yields 0.216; 10.49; 11.1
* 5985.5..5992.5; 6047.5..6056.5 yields 0.218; 10.91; 10.9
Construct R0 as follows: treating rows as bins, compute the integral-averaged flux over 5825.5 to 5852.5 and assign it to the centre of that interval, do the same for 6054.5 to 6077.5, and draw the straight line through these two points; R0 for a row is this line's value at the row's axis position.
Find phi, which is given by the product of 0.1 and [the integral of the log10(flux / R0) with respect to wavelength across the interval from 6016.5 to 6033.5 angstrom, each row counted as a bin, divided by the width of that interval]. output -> -0.0005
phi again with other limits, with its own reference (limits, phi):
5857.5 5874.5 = -0.0005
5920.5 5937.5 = 0.0002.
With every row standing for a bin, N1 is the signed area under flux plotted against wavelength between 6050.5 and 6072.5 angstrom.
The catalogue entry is 239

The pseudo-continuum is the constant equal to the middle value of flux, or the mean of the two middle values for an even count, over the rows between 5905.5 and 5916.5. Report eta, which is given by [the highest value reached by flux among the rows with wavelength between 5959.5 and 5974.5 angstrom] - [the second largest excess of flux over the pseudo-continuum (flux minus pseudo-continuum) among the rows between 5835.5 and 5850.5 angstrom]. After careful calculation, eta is 10.9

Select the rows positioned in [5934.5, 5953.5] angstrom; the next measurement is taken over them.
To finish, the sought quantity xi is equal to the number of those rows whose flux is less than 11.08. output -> 18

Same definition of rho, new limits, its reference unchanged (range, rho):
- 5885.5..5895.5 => 12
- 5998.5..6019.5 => 4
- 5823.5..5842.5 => 6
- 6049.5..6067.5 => 7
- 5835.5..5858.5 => 6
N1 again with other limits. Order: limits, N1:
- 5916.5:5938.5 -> 244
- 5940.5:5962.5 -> 238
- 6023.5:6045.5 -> 238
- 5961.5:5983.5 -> 238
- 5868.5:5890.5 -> 239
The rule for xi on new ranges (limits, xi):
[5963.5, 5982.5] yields 17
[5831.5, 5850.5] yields 4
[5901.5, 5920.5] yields 8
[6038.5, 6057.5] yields 16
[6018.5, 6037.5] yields 15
